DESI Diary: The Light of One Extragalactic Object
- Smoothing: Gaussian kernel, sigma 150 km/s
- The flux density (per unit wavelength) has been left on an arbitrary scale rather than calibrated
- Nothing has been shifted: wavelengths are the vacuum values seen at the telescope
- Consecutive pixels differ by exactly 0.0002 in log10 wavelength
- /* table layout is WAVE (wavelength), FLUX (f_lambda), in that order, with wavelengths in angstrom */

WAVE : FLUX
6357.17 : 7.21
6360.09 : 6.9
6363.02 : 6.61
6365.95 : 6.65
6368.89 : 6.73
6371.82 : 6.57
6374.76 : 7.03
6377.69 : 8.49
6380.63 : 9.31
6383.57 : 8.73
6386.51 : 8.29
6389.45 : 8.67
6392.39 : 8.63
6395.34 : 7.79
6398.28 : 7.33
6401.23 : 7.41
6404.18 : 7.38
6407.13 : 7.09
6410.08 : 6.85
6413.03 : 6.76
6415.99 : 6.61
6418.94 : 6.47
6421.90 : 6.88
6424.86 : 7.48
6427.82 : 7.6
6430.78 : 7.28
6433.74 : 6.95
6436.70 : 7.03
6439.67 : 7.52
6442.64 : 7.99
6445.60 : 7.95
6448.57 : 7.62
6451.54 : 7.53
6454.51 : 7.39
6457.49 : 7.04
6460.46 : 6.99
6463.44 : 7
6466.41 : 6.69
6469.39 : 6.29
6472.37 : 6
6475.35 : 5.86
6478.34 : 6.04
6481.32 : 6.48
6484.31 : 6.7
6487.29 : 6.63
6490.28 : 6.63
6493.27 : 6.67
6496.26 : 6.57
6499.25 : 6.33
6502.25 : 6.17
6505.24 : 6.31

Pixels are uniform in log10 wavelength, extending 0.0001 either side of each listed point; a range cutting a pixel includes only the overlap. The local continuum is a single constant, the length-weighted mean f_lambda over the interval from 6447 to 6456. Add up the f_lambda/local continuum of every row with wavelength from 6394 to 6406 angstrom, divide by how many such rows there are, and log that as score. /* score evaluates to 0.99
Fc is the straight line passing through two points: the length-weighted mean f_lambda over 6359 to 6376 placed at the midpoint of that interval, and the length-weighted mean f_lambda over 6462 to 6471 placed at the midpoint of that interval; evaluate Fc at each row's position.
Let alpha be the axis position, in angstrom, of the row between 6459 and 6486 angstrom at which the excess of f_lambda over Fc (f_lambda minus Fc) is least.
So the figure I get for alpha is 6475.35 angstrom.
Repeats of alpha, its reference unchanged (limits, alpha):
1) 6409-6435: 6418.94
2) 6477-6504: 6478.34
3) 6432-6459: 6433.74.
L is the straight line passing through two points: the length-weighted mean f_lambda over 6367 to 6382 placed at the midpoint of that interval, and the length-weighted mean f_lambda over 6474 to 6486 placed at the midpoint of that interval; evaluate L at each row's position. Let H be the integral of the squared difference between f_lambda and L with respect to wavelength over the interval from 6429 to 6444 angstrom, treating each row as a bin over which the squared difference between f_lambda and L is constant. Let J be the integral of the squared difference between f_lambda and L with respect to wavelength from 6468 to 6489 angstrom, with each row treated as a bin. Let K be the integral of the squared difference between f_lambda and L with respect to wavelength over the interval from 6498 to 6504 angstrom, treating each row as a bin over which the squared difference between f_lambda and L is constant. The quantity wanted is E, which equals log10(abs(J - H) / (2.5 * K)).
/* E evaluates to 0.7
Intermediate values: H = 6.8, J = 3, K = 0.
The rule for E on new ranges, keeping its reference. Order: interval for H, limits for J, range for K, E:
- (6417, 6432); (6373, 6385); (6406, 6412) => 1.2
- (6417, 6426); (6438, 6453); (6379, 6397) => -0.7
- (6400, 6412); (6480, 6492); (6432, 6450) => -1.3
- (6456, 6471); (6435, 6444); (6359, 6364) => -0.5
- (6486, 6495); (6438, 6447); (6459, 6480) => 0.1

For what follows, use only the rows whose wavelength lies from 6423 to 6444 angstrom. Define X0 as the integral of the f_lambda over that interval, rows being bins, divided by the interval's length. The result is 7.4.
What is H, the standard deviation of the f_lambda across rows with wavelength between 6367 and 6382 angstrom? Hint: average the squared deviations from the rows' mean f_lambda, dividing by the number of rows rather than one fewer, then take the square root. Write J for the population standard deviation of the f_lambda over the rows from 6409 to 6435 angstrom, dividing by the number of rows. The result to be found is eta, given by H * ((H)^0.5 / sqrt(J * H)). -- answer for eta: 1.8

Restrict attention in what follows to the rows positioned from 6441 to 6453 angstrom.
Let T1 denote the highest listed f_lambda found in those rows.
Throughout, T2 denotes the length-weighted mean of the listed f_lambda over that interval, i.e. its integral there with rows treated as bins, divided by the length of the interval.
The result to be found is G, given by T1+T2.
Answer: 15.8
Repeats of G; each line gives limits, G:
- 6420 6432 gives 14.9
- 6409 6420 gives 13.5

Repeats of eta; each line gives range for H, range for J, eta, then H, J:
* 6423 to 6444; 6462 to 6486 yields 0.5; 0.33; 0.376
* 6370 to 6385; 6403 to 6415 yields 2.1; 1.05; 0.240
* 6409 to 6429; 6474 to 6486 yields 0.7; 0.40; 0.335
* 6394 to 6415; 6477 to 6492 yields 0.7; 0.33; 0.239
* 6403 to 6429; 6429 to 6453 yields 0.6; 0.38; 0.358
